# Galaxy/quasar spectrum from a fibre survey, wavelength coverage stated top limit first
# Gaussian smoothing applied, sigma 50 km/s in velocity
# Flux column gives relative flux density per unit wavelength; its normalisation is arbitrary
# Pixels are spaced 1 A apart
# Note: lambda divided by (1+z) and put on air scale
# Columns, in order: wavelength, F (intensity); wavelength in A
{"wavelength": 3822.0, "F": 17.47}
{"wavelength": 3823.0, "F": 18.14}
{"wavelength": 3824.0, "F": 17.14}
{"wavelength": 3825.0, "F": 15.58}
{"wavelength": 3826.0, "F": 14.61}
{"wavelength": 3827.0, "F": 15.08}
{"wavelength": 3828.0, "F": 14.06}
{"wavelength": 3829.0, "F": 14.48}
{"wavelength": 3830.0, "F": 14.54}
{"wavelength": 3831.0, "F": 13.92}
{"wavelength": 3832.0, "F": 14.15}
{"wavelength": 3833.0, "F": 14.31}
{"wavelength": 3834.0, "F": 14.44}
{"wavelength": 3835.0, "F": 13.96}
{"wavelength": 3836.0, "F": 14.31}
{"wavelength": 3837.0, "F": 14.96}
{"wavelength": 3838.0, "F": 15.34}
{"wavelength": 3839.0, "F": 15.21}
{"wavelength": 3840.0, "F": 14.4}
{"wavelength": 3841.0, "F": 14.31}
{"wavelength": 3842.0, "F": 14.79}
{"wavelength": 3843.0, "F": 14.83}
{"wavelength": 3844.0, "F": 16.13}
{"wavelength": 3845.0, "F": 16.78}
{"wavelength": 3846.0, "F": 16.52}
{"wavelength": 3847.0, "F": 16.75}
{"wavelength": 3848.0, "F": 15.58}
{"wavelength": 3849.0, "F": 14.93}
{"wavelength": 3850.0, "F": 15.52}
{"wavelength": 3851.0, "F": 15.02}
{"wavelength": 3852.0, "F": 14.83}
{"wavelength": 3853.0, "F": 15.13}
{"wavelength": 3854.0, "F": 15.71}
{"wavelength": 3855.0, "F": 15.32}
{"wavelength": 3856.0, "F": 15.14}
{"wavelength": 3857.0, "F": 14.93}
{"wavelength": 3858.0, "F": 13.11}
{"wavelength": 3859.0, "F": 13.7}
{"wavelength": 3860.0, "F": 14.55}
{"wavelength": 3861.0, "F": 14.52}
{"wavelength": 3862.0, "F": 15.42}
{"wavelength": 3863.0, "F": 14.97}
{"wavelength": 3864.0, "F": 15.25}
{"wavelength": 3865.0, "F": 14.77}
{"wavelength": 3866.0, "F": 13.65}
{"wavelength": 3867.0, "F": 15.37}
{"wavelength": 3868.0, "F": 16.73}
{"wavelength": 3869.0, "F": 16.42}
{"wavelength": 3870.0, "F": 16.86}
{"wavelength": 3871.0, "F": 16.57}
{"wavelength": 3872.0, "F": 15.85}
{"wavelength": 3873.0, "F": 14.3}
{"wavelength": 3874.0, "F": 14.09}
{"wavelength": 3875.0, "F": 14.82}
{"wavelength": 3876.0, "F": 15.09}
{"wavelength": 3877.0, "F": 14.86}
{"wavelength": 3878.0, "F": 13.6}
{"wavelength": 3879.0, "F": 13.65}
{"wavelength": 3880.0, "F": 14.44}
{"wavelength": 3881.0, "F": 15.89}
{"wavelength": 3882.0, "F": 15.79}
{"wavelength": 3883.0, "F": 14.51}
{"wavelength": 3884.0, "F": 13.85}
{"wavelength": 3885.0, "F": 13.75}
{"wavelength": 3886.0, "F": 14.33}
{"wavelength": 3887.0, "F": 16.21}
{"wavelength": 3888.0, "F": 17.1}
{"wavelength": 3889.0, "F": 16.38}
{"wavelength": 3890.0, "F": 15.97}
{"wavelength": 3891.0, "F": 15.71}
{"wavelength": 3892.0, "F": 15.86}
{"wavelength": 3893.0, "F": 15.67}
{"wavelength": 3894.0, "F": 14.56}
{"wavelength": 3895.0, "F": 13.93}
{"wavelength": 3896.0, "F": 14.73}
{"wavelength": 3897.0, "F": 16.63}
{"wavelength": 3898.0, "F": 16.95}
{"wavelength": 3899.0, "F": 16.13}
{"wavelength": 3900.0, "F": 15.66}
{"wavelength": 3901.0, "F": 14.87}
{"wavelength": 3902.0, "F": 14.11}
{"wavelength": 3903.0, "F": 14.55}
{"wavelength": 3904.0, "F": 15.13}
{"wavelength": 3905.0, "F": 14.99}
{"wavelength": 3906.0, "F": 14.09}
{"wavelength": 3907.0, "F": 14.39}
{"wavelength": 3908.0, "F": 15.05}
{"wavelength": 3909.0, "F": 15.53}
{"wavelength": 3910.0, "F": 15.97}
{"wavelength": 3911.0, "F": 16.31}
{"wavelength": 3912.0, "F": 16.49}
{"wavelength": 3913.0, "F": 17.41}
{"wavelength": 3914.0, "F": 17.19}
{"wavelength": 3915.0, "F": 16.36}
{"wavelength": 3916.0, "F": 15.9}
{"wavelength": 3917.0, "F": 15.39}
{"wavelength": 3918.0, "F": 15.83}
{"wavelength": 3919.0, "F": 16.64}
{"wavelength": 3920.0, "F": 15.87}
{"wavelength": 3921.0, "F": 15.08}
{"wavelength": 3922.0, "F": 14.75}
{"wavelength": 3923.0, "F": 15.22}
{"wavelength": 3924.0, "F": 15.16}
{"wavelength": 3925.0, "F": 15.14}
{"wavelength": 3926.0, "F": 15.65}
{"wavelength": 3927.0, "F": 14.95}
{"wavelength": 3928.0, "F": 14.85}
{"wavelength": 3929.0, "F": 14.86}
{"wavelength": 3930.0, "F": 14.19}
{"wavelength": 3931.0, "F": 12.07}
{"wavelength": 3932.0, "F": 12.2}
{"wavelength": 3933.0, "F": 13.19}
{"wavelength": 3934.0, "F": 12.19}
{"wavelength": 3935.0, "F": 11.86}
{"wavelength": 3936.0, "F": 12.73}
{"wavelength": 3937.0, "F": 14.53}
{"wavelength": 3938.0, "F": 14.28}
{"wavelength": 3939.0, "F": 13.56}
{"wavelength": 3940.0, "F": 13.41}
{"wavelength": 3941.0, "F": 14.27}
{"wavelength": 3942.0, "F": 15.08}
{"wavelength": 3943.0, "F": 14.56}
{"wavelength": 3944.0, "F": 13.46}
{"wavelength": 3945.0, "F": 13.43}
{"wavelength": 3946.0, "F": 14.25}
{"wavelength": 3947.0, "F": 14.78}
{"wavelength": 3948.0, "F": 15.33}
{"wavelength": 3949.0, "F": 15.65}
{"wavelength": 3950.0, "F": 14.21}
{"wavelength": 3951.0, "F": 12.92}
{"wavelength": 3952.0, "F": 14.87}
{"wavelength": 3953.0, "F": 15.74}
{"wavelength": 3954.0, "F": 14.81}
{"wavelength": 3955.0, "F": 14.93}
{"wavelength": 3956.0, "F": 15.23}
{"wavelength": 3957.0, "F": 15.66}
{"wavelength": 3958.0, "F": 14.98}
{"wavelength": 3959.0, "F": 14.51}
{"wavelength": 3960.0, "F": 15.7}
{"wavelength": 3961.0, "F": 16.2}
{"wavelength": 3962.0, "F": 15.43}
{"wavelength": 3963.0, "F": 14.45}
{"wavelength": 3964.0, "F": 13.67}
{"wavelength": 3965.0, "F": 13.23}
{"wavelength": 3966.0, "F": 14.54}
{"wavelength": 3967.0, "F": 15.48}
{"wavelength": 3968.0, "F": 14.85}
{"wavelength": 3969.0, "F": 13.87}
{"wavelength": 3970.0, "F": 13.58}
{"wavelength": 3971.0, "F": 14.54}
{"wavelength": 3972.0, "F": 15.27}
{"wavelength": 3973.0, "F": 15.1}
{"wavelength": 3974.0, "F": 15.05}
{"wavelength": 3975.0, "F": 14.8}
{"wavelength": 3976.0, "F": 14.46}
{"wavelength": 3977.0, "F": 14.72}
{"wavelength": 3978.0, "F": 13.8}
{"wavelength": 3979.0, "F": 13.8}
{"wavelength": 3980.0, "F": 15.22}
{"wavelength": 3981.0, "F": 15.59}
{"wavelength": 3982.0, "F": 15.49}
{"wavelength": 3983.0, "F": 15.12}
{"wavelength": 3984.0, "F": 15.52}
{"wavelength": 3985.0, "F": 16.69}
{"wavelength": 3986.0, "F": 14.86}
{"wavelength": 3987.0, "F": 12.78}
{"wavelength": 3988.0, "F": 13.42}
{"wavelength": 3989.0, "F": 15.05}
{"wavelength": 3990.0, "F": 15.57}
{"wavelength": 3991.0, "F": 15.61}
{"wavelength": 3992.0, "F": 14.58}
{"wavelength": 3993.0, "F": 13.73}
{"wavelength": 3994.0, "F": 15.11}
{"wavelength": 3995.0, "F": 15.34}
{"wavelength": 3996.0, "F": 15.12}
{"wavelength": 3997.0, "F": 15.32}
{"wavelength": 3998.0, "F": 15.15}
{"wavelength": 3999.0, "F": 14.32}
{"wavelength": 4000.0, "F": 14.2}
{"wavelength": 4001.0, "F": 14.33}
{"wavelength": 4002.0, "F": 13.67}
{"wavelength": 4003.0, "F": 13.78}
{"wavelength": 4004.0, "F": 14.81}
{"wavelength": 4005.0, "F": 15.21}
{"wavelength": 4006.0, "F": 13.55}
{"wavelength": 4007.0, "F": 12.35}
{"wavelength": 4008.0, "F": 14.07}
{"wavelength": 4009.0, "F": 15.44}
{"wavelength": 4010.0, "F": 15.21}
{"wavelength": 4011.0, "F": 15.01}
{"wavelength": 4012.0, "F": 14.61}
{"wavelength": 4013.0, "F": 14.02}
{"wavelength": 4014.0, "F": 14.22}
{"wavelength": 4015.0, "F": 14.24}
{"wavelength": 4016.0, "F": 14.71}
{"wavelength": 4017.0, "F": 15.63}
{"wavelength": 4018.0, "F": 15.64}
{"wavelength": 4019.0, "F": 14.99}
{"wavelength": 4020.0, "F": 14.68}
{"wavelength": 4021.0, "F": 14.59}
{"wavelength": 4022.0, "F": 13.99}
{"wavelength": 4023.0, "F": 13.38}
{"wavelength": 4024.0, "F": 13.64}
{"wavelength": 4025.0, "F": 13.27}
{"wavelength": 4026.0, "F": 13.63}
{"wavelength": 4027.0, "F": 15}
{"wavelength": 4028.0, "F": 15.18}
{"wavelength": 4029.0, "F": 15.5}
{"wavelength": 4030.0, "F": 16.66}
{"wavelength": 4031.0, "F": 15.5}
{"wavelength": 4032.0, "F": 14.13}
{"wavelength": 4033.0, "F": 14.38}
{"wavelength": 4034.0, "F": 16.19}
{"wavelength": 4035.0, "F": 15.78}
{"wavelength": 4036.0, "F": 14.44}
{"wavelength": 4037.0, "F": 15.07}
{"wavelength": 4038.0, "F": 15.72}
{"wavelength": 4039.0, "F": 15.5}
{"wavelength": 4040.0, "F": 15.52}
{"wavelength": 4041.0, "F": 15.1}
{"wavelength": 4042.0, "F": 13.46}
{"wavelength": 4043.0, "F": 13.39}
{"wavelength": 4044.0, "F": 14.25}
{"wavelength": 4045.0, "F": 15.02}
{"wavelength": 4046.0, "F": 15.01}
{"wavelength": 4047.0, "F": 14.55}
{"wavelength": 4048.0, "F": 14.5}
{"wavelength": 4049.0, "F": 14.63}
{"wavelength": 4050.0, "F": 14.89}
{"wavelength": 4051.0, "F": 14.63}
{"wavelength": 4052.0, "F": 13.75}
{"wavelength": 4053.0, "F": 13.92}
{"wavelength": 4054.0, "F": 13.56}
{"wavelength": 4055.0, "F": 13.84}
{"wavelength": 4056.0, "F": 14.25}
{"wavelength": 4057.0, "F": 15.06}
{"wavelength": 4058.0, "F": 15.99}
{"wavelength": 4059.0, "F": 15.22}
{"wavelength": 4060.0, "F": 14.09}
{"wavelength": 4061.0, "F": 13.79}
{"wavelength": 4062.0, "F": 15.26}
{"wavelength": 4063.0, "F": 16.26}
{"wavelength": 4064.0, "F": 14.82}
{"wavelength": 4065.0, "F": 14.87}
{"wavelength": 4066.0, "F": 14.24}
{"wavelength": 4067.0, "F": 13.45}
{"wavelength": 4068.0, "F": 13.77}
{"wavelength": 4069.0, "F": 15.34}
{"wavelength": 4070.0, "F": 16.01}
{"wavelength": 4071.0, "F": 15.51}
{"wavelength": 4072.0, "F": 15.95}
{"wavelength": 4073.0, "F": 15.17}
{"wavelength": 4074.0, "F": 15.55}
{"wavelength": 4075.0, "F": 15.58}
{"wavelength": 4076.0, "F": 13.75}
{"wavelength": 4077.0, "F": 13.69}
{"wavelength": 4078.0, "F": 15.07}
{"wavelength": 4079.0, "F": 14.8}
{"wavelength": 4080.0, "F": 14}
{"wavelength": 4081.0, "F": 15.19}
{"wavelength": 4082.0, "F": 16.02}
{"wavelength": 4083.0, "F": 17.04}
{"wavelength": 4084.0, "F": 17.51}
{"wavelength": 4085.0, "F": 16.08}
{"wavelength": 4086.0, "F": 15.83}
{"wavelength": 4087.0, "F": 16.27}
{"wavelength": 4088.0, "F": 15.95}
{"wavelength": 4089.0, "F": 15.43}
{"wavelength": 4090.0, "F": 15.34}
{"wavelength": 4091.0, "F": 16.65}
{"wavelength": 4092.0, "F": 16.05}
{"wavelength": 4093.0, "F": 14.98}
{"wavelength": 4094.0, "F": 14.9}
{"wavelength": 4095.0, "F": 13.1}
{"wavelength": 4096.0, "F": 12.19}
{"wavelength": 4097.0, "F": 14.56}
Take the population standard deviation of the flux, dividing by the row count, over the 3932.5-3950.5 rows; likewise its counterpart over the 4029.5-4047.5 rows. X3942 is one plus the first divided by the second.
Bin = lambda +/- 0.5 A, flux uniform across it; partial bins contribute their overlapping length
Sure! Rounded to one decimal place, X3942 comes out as 2.2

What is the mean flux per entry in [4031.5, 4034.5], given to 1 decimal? 14.9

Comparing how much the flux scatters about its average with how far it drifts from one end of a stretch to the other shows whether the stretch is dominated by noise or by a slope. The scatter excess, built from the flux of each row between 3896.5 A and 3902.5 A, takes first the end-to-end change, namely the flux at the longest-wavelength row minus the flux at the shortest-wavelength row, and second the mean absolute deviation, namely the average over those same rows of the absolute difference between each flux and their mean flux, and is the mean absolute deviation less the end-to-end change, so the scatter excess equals 3.4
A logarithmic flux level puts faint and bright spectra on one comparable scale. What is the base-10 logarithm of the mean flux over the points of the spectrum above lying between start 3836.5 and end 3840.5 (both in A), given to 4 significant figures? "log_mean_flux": 1.175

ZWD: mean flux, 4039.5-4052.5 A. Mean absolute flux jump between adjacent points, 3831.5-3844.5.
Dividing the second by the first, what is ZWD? 0.0287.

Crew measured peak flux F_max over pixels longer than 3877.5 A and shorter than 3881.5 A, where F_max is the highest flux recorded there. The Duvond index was 15.89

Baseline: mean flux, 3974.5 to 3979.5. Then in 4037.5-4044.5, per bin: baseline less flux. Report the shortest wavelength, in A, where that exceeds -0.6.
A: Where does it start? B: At 4042.0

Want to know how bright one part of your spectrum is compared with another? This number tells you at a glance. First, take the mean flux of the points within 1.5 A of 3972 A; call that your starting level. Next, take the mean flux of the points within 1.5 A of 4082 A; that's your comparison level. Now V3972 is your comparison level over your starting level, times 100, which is 107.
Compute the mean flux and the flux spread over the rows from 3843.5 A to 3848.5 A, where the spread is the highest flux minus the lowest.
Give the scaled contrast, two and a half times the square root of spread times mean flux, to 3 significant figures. 11.1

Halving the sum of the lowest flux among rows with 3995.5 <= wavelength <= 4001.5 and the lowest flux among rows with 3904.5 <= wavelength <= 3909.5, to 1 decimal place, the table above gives 14.1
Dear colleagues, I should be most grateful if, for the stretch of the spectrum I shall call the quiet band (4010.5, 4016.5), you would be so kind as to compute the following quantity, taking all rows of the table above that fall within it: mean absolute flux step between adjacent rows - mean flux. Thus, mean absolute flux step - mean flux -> -14.1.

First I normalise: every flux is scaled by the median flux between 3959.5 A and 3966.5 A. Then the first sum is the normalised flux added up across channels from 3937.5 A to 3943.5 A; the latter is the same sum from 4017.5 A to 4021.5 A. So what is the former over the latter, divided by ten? 0.14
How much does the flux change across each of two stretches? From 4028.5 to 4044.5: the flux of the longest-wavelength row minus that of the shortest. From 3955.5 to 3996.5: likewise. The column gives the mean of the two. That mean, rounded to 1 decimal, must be -0.7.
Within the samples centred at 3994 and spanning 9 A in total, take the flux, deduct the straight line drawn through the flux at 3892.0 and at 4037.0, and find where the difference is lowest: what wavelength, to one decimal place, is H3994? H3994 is 3993.0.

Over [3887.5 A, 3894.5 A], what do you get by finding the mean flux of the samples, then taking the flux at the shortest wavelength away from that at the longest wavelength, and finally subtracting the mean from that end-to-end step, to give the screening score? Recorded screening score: -18.4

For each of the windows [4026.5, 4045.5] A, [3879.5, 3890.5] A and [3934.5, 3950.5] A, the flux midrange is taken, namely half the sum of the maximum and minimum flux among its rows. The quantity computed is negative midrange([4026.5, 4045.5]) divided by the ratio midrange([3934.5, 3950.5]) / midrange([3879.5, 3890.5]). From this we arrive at -16.8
